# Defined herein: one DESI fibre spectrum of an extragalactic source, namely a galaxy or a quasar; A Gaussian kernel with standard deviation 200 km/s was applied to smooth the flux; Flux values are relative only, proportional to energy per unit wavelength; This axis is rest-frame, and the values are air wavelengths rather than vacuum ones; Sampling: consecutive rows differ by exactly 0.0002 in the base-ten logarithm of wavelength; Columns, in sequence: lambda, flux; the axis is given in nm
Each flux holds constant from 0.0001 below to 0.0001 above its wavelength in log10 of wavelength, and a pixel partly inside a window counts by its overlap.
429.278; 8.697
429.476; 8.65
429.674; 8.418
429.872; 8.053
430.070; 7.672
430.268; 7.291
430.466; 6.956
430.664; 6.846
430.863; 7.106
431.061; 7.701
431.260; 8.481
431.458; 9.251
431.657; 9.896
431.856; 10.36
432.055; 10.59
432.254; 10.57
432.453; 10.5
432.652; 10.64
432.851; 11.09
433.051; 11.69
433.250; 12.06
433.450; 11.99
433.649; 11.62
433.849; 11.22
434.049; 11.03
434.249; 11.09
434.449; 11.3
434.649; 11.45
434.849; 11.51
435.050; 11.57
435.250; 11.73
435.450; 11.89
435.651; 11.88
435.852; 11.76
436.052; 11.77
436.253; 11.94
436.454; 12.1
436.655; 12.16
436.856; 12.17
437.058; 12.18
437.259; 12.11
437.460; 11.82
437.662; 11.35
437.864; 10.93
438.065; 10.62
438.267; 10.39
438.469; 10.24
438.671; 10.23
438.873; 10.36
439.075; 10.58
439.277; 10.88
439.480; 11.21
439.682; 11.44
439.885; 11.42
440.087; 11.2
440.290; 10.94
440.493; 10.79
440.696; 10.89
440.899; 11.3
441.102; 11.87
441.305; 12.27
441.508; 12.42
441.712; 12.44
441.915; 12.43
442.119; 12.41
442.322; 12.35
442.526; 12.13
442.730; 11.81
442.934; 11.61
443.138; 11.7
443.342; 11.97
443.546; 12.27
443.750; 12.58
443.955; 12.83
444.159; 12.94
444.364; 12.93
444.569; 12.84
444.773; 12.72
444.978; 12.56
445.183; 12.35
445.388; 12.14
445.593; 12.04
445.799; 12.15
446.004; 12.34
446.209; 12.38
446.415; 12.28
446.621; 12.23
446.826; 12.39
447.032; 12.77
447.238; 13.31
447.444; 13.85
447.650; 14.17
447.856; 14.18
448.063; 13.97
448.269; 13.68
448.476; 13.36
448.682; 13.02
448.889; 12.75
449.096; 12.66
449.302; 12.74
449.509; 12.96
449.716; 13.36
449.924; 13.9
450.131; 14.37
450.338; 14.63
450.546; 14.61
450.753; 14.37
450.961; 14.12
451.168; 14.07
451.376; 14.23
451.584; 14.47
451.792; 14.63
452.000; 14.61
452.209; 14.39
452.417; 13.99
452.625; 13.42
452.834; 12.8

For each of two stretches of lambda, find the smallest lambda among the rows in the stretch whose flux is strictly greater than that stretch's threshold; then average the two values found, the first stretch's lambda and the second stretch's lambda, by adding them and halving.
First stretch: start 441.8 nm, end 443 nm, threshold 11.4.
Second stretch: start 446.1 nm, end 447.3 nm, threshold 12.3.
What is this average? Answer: 444.06 nm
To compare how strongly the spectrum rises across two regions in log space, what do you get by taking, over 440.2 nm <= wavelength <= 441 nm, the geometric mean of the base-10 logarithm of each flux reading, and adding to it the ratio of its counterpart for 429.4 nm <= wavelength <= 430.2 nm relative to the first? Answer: 1.92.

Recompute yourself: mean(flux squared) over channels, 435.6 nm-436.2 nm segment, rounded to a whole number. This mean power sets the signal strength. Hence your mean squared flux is 139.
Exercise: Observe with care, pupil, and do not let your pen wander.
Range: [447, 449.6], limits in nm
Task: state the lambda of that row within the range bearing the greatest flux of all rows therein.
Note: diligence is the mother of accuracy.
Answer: 447.856 nm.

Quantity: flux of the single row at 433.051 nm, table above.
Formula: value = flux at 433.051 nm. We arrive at 11.69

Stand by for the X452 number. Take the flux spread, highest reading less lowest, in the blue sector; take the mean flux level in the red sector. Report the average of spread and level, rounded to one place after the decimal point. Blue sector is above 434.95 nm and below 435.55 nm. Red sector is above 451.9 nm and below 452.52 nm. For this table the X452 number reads 7.3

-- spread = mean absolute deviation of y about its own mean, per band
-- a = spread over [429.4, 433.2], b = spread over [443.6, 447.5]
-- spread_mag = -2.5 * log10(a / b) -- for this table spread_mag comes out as -1.5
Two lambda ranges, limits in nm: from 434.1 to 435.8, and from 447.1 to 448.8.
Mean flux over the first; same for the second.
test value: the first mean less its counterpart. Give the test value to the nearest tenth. -2.1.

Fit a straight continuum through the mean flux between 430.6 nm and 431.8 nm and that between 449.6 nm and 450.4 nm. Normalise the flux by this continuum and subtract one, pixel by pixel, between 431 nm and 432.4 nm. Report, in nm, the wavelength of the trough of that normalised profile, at 431.061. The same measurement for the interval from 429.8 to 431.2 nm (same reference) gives 430.664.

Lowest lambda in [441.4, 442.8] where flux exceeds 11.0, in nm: 441.508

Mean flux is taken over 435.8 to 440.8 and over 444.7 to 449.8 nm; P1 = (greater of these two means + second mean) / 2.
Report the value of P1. 12.9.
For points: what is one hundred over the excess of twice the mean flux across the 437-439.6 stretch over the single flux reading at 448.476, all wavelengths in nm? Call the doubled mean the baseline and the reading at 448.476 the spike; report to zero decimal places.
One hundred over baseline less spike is 12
